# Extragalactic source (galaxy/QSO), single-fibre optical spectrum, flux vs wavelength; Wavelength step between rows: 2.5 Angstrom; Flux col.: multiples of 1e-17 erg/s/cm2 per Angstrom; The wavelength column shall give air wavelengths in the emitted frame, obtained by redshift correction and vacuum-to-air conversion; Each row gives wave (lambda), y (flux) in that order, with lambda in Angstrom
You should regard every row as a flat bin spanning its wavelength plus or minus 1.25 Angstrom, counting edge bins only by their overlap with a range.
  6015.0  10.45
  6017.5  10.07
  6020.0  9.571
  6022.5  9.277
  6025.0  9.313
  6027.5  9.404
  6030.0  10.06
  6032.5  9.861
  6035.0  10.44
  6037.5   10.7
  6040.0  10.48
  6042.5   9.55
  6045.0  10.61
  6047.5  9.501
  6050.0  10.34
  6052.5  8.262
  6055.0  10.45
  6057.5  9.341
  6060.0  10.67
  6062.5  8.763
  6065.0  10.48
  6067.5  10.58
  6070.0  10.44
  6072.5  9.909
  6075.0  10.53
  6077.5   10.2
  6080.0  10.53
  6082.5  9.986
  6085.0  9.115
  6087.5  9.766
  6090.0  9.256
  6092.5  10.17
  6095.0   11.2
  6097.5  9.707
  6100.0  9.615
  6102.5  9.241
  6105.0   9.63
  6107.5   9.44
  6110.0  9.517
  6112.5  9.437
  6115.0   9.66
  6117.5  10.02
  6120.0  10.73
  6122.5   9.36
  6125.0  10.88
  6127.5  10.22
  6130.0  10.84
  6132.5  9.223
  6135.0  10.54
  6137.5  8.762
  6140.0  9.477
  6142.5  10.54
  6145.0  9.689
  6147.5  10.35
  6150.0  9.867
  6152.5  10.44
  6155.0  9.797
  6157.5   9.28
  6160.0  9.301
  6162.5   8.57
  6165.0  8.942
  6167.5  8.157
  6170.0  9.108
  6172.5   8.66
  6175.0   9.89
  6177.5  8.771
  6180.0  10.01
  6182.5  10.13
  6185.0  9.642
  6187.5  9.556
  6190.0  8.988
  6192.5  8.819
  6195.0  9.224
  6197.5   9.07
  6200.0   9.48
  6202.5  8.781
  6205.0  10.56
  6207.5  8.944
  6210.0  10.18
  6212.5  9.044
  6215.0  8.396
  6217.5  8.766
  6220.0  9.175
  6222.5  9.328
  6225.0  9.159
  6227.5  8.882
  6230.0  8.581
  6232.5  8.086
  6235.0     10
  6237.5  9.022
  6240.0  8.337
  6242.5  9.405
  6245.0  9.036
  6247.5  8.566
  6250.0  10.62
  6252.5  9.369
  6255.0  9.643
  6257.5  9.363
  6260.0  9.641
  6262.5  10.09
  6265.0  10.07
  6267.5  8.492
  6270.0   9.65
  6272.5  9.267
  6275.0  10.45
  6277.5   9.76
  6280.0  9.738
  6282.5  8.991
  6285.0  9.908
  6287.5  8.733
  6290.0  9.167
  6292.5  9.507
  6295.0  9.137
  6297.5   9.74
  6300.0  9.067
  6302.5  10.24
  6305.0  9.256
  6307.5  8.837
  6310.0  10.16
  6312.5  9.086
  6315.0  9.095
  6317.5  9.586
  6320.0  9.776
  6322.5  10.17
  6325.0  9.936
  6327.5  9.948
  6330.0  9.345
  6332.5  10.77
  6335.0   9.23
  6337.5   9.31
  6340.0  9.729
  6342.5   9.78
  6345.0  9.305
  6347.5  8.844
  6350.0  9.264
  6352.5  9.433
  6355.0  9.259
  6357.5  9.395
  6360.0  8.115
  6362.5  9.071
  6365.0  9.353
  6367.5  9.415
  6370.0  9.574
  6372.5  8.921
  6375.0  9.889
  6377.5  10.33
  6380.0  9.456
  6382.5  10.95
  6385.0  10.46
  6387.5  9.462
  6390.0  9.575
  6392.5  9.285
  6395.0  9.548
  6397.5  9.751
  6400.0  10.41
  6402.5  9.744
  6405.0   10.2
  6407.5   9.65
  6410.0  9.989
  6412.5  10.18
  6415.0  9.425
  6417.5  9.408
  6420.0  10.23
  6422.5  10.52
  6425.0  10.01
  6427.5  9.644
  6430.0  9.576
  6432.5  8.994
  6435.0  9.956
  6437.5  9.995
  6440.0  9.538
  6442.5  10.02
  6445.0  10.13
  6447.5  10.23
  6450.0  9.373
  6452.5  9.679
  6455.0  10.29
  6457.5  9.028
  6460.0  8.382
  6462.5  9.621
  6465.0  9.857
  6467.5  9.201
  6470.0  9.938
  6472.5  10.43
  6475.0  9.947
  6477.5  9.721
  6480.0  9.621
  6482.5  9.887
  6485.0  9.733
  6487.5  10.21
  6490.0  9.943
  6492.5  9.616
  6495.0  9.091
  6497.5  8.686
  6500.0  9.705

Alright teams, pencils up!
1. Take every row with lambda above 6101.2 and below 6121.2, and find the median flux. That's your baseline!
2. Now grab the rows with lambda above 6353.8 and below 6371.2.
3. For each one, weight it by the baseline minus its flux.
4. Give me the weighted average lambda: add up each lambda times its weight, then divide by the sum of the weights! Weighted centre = 6360.5 Angstrom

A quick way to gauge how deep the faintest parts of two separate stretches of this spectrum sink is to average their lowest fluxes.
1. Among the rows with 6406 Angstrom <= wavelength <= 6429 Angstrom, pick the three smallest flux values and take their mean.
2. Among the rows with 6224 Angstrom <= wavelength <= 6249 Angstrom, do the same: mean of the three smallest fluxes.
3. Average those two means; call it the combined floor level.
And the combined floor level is 8.91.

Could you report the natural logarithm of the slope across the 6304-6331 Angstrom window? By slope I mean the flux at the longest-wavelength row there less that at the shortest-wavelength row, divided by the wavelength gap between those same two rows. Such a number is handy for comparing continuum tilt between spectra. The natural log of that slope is -5.6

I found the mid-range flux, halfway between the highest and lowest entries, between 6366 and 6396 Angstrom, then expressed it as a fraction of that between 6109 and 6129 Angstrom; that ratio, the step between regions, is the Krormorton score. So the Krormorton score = 0.98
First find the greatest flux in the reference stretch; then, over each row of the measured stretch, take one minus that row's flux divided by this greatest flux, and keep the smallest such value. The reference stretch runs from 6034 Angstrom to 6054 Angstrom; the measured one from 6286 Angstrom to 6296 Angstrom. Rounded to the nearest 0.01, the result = 0.11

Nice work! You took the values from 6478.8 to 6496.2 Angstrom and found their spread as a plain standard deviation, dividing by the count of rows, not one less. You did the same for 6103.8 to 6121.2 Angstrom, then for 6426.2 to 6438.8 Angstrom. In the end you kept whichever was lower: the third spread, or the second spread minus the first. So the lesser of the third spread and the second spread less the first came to 0.11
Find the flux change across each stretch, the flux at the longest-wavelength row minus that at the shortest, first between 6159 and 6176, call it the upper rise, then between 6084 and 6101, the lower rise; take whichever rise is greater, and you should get 0.59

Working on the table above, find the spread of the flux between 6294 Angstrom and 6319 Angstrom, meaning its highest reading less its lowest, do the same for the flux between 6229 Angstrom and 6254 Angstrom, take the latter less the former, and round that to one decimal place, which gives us 1.1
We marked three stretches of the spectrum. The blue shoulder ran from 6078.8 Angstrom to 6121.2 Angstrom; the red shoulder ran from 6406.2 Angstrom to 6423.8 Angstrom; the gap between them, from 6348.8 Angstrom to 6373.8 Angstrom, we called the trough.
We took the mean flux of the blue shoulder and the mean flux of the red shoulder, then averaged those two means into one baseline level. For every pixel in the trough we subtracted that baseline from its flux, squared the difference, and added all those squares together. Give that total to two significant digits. 6.3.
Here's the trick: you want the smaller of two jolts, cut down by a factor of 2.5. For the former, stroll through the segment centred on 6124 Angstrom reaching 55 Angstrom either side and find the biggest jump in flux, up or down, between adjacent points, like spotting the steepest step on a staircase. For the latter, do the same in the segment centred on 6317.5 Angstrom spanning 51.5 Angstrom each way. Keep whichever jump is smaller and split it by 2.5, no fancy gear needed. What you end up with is 0.62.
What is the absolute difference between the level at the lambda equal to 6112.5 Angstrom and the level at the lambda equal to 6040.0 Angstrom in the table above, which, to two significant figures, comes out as 1.0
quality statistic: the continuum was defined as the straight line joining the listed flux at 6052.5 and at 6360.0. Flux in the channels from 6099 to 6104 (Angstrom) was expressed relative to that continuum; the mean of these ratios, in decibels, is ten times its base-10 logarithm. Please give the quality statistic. 0.59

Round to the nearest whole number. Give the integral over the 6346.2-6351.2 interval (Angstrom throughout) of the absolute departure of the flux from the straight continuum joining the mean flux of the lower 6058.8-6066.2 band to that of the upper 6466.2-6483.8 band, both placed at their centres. 4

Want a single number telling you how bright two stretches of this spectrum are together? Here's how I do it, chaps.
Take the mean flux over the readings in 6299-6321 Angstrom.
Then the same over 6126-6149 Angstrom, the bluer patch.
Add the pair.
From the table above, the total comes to 19.4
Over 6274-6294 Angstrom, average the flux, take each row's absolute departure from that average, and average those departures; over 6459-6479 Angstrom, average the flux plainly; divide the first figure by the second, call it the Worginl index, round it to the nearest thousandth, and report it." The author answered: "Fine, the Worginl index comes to 0.045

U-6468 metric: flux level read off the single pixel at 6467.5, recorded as 9.201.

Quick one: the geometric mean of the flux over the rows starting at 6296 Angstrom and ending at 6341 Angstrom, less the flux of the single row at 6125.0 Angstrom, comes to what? -1.3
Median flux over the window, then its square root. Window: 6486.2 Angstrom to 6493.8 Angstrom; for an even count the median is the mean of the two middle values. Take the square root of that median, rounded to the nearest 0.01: 3.15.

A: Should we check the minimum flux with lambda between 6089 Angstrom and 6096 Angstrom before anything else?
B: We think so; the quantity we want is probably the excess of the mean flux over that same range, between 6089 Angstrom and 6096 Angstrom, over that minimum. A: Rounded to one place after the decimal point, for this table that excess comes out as 1.0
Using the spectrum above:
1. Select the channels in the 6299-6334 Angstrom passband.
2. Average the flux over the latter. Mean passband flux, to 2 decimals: 9.66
